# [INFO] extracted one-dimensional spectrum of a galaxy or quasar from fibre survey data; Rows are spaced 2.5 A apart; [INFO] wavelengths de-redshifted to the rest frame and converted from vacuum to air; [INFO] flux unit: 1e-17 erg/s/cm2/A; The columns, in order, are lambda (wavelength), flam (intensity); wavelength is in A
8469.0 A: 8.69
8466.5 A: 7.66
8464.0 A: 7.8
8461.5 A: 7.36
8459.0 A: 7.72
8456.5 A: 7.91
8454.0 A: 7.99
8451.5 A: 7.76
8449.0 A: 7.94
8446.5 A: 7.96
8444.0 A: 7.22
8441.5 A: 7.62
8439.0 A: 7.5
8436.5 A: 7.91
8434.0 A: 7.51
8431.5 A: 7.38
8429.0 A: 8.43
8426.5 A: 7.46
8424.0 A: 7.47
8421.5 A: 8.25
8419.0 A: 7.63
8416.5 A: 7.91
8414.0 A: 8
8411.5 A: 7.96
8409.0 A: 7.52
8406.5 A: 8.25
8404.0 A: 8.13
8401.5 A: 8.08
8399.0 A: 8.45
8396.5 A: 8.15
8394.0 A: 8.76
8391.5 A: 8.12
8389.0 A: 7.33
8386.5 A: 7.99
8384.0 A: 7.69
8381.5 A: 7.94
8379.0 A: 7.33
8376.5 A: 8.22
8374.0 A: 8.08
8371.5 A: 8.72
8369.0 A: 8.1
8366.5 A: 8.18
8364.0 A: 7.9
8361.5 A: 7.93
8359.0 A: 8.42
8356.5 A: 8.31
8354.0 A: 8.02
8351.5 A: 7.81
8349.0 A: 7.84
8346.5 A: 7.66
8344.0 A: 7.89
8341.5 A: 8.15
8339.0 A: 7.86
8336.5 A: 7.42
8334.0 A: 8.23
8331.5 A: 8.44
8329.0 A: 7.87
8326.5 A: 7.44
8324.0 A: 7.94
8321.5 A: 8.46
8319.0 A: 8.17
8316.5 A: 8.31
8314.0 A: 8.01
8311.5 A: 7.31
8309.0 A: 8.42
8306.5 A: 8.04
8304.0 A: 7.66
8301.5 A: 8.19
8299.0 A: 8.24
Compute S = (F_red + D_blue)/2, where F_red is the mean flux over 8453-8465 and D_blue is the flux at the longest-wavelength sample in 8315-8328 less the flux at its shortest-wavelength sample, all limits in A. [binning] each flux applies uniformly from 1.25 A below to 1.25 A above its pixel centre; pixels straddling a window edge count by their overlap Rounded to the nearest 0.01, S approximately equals 3.44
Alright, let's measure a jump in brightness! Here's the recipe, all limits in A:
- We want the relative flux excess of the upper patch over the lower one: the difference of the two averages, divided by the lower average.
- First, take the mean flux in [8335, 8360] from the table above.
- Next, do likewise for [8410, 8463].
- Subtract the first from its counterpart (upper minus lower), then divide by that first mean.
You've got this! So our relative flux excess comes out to -0.023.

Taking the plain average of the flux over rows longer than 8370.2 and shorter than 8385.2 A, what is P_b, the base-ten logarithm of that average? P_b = 0.903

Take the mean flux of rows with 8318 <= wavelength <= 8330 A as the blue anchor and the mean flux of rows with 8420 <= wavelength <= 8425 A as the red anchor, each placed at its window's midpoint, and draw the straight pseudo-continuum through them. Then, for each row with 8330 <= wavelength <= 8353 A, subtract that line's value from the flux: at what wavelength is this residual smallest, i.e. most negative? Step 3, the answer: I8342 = 8336.5 A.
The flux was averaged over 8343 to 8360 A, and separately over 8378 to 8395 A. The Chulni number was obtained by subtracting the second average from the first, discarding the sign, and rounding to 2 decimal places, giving 0.11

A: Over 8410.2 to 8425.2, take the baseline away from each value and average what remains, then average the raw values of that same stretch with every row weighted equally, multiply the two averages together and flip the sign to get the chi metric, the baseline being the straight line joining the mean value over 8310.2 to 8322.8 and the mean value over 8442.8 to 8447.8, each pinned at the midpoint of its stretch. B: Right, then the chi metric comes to -1.4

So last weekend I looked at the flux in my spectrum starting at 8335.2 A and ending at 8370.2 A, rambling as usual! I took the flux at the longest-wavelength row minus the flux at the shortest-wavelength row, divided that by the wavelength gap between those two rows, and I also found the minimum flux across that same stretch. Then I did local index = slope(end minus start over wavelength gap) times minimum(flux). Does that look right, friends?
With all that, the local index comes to 0.16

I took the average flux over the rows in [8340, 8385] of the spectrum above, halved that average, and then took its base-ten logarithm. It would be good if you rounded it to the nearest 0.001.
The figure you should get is 0.603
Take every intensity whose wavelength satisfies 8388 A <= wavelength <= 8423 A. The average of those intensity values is 8.04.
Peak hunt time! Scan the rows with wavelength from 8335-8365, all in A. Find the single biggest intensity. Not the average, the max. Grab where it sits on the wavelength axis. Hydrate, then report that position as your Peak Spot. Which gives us 8359.0 A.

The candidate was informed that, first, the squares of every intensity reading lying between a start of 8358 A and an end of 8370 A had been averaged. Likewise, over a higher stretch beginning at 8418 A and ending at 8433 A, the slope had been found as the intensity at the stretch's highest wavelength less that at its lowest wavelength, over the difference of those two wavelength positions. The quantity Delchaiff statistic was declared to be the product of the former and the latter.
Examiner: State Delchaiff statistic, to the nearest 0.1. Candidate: -1.3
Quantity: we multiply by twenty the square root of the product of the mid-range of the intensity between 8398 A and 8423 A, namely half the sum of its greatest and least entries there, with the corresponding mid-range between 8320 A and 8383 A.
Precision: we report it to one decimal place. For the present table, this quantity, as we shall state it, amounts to 160.1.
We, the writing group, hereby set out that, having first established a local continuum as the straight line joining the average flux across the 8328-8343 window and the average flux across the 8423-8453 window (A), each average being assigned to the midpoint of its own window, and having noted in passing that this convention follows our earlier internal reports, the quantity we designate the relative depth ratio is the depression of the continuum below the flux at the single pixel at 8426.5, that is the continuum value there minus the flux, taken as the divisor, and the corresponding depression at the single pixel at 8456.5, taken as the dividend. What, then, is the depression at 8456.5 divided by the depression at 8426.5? -1.1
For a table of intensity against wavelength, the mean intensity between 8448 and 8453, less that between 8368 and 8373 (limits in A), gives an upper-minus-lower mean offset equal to -0.56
